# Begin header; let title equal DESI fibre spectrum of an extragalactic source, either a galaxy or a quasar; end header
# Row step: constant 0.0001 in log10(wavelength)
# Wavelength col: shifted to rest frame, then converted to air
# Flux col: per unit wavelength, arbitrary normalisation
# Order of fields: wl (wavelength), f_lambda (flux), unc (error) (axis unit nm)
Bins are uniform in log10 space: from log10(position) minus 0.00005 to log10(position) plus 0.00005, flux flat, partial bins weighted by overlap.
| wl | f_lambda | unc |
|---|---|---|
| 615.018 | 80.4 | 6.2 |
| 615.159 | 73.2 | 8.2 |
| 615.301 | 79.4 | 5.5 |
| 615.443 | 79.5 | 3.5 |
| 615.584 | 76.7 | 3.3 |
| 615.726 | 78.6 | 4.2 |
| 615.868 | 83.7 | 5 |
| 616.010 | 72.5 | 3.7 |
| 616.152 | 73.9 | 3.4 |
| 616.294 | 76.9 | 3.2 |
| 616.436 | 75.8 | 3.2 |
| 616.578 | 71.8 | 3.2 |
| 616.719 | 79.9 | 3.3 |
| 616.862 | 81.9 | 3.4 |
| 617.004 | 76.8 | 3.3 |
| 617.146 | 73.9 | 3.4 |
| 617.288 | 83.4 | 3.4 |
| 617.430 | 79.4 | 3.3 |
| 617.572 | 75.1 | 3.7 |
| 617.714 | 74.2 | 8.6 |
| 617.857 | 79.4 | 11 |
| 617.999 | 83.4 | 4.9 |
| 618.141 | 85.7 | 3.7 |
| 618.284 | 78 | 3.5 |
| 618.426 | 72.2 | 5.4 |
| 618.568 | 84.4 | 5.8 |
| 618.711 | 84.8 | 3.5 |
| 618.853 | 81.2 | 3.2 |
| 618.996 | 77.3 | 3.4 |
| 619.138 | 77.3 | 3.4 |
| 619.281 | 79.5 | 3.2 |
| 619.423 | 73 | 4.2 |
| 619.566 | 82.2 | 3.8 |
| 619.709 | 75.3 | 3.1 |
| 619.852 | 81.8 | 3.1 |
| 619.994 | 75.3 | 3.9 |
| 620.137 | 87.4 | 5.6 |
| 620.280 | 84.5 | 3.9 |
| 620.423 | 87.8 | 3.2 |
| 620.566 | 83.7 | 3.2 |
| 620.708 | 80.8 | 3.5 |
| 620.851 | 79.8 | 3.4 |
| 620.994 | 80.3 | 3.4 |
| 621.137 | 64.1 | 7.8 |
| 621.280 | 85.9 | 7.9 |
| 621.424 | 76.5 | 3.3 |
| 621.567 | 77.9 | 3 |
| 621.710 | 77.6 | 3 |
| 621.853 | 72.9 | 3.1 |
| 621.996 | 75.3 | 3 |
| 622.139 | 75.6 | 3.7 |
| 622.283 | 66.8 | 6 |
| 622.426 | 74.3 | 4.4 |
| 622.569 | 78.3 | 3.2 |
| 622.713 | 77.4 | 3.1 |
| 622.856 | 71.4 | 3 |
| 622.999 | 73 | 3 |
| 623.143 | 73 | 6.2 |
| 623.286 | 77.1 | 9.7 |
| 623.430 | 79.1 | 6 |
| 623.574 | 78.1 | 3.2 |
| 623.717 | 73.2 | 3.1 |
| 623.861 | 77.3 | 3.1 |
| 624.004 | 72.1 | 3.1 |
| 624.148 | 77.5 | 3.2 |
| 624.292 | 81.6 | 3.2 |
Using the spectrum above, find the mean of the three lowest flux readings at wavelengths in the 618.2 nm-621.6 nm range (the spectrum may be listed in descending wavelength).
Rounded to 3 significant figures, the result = 69.8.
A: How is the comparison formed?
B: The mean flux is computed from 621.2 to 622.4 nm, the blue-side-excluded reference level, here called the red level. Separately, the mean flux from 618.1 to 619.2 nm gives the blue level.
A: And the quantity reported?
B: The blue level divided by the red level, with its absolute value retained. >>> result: 1.05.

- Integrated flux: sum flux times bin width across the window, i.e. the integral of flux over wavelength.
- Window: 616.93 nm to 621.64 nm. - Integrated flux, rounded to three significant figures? 374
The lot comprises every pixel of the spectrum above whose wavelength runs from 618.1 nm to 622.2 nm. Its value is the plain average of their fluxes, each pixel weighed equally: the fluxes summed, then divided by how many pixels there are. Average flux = 79.2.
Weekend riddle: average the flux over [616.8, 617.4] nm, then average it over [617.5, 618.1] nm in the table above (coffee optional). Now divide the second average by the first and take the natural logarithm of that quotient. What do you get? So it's -0.01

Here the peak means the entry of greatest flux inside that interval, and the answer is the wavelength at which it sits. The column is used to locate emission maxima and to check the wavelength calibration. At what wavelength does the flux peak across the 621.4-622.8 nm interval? 622.569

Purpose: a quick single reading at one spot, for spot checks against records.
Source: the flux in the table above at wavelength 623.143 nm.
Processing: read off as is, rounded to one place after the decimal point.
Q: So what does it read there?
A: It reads 73.0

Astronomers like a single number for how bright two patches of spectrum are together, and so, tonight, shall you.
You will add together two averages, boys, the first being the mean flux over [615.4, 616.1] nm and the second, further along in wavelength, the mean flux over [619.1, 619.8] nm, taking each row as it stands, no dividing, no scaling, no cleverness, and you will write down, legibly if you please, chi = 156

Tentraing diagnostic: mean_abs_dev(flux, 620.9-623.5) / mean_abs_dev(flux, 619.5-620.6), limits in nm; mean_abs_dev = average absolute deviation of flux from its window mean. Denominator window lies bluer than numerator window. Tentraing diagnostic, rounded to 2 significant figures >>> 0.99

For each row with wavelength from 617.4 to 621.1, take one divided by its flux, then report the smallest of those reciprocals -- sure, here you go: 0.0114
